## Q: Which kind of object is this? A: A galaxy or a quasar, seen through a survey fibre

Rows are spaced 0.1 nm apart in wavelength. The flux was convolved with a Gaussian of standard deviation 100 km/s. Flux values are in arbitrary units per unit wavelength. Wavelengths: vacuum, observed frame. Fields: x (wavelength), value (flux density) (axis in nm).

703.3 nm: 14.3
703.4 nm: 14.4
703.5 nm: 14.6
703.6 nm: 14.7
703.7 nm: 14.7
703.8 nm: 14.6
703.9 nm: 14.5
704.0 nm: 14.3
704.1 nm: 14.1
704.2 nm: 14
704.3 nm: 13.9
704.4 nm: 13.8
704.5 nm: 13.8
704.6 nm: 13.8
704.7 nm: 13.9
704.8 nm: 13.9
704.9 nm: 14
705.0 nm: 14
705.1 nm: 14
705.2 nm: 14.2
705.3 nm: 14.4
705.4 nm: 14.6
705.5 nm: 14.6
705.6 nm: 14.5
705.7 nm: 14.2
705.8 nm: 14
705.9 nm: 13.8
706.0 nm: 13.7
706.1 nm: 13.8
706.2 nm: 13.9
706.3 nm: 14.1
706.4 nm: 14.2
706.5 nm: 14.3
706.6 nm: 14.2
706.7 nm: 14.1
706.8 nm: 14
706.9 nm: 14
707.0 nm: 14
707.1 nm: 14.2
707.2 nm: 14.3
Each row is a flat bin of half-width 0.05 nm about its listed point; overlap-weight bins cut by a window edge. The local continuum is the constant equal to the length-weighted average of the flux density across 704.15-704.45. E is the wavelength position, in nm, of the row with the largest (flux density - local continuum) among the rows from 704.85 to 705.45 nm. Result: 705.4 nm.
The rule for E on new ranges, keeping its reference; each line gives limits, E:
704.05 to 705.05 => 704.1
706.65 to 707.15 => 707.1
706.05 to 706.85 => 706.5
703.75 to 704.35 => 703.8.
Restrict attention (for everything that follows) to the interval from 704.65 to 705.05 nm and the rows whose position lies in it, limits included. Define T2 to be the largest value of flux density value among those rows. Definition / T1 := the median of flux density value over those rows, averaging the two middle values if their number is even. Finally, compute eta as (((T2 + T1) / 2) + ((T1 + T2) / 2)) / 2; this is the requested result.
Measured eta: 14.0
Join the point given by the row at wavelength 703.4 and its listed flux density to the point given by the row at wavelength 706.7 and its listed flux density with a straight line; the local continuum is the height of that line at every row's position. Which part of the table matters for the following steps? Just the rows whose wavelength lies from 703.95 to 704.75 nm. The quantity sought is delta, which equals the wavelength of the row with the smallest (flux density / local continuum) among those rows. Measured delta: 704.4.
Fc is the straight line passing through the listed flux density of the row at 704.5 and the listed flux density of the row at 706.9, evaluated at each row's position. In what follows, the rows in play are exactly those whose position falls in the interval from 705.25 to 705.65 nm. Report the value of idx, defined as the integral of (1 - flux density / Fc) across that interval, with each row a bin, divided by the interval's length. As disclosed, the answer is -0.047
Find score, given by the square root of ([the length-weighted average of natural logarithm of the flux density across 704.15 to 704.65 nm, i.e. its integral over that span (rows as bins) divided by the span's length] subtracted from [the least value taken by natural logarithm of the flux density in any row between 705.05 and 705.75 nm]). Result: 0.100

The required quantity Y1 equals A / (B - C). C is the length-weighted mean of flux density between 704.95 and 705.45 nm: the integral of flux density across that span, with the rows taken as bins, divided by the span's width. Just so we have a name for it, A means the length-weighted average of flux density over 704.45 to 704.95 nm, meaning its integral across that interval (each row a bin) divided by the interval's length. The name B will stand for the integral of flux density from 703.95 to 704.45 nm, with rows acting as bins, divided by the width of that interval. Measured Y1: -63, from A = 13.88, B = 14.0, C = 14.2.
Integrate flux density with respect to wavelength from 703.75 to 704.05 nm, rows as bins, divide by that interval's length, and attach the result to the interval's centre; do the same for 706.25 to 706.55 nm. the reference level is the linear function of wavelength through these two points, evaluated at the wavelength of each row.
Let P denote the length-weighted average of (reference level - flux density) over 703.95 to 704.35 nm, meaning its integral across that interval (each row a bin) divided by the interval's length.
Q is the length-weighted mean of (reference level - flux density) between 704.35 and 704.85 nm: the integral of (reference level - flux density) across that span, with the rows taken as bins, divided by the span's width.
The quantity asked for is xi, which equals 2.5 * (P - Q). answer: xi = -0.5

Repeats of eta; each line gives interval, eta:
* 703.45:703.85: 14.7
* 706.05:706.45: 14.1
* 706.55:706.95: 14.1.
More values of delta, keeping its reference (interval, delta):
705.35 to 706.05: 706.0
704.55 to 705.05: 704.6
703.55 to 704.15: 704.1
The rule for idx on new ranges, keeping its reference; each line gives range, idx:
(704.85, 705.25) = -0.015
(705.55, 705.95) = -0.016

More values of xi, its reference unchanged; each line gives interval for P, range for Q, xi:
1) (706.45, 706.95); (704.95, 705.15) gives -0.7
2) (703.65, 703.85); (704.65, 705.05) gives -1.5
